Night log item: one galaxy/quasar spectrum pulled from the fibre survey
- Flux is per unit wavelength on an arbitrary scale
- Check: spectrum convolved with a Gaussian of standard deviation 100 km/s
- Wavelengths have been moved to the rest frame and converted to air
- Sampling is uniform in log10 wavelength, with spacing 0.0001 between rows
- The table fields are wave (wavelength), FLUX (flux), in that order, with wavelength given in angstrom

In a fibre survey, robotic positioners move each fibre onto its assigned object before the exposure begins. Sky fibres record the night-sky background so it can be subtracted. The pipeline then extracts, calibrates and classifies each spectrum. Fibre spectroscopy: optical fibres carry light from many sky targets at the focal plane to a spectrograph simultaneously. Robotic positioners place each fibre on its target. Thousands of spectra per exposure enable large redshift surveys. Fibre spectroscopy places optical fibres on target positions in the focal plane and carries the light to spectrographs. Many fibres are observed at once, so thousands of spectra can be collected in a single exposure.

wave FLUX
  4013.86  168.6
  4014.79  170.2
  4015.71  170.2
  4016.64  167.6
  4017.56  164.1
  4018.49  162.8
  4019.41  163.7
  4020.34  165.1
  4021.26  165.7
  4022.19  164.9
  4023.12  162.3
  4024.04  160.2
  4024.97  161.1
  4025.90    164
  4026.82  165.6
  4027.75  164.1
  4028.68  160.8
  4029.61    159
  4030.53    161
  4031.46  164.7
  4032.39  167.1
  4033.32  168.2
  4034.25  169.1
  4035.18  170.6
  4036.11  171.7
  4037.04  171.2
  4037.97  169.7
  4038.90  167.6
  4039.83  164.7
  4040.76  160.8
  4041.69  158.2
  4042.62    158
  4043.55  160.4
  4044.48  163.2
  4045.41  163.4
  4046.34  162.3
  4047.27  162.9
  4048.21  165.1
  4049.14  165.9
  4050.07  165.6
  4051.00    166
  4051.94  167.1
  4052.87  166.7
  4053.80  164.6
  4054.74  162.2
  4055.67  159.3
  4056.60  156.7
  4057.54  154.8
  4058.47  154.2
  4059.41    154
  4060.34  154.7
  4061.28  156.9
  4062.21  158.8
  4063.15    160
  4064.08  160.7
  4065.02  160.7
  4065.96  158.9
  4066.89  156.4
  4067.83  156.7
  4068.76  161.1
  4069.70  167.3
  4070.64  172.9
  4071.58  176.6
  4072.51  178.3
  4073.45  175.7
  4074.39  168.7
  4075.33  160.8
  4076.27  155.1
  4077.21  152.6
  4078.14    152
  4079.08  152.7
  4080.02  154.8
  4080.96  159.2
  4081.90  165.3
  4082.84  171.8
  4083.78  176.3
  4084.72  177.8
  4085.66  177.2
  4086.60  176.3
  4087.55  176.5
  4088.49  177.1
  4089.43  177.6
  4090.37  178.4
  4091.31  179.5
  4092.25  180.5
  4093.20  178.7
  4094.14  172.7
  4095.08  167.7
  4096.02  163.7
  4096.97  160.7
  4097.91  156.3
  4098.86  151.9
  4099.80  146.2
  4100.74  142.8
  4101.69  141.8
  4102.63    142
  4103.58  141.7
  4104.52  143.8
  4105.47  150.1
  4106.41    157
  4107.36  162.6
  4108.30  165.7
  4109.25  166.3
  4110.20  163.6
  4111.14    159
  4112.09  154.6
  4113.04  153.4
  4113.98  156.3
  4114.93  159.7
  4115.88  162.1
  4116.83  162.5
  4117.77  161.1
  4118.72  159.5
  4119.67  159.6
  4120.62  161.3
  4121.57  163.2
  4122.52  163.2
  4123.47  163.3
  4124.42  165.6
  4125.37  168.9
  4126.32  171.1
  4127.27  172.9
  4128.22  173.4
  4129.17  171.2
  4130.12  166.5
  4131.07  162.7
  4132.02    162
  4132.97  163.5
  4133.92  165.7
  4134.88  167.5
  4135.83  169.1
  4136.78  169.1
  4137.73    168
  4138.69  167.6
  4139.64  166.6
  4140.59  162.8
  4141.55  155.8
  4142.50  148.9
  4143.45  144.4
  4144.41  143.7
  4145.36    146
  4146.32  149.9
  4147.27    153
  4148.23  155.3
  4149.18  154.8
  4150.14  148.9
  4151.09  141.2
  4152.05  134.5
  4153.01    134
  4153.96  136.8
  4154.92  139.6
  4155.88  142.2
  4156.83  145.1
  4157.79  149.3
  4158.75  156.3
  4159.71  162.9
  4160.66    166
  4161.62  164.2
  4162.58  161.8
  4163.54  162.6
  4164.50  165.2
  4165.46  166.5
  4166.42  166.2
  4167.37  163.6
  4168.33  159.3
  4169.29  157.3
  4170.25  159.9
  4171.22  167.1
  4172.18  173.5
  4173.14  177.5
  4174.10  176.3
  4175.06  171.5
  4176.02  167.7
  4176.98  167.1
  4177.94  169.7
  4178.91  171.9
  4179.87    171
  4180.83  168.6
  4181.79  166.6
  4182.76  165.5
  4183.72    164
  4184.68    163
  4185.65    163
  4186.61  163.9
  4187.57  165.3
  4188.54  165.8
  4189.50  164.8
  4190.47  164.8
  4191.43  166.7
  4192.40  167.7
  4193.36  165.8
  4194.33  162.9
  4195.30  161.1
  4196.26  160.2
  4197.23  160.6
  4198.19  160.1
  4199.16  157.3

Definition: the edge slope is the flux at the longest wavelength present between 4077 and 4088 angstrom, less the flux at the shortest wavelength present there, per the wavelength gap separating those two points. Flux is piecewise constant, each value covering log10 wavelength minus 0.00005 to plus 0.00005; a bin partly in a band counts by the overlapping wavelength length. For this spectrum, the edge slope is 2.3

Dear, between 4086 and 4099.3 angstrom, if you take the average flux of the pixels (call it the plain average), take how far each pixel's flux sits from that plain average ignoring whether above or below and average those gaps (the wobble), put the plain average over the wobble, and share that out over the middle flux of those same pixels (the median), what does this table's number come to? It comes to 0.12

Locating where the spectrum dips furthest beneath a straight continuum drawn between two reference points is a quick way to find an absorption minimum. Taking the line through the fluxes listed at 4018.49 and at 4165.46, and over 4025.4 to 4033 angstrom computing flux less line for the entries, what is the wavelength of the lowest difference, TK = 4029.61 angstrom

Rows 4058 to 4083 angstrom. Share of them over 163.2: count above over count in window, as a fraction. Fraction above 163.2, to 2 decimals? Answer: 0.30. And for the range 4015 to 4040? 0.74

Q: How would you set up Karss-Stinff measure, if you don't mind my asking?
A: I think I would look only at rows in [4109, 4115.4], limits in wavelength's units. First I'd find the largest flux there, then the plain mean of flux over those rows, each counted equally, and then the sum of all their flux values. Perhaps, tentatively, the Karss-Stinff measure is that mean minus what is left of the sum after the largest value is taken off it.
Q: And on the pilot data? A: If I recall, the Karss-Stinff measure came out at -788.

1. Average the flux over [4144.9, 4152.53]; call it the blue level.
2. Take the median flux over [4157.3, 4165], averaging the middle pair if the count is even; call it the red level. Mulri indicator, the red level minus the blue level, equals 15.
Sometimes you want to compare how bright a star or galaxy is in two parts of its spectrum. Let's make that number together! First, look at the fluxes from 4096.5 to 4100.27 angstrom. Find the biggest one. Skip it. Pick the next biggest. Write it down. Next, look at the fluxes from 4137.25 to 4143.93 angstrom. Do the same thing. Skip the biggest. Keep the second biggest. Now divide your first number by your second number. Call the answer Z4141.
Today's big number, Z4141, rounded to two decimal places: 0.93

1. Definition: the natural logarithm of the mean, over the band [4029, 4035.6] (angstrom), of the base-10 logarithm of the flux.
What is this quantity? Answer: 0.797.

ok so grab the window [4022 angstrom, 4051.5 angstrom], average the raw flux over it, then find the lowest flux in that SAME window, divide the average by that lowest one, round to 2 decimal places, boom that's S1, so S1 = 1.04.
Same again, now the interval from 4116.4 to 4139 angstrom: 1.04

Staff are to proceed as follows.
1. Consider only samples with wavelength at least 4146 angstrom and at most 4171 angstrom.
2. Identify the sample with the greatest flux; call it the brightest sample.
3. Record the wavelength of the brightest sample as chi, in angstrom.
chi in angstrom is 4165.46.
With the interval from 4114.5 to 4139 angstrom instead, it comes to 4128.22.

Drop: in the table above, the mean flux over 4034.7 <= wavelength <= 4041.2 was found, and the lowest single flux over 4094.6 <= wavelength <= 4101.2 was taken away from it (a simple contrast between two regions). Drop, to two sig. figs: 25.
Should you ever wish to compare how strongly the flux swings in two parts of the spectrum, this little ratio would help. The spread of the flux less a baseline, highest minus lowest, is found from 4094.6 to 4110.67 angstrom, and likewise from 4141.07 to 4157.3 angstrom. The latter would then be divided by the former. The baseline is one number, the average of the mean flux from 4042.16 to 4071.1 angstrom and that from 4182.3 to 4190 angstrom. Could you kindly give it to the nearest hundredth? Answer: 0.84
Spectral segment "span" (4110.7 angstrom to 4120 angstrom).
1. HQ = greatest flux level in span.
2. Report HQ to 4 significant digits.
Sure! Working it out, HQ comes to 162.5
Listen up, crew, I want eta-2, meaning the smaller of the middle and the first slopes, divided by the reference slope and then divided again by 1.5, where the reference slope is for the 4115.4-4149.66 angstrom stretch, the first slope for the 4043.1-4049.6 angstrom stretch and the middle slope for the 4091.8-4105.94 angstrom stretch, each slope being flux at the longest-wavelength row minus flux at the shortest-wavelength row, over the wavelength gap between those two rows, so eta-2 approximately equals 7.0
